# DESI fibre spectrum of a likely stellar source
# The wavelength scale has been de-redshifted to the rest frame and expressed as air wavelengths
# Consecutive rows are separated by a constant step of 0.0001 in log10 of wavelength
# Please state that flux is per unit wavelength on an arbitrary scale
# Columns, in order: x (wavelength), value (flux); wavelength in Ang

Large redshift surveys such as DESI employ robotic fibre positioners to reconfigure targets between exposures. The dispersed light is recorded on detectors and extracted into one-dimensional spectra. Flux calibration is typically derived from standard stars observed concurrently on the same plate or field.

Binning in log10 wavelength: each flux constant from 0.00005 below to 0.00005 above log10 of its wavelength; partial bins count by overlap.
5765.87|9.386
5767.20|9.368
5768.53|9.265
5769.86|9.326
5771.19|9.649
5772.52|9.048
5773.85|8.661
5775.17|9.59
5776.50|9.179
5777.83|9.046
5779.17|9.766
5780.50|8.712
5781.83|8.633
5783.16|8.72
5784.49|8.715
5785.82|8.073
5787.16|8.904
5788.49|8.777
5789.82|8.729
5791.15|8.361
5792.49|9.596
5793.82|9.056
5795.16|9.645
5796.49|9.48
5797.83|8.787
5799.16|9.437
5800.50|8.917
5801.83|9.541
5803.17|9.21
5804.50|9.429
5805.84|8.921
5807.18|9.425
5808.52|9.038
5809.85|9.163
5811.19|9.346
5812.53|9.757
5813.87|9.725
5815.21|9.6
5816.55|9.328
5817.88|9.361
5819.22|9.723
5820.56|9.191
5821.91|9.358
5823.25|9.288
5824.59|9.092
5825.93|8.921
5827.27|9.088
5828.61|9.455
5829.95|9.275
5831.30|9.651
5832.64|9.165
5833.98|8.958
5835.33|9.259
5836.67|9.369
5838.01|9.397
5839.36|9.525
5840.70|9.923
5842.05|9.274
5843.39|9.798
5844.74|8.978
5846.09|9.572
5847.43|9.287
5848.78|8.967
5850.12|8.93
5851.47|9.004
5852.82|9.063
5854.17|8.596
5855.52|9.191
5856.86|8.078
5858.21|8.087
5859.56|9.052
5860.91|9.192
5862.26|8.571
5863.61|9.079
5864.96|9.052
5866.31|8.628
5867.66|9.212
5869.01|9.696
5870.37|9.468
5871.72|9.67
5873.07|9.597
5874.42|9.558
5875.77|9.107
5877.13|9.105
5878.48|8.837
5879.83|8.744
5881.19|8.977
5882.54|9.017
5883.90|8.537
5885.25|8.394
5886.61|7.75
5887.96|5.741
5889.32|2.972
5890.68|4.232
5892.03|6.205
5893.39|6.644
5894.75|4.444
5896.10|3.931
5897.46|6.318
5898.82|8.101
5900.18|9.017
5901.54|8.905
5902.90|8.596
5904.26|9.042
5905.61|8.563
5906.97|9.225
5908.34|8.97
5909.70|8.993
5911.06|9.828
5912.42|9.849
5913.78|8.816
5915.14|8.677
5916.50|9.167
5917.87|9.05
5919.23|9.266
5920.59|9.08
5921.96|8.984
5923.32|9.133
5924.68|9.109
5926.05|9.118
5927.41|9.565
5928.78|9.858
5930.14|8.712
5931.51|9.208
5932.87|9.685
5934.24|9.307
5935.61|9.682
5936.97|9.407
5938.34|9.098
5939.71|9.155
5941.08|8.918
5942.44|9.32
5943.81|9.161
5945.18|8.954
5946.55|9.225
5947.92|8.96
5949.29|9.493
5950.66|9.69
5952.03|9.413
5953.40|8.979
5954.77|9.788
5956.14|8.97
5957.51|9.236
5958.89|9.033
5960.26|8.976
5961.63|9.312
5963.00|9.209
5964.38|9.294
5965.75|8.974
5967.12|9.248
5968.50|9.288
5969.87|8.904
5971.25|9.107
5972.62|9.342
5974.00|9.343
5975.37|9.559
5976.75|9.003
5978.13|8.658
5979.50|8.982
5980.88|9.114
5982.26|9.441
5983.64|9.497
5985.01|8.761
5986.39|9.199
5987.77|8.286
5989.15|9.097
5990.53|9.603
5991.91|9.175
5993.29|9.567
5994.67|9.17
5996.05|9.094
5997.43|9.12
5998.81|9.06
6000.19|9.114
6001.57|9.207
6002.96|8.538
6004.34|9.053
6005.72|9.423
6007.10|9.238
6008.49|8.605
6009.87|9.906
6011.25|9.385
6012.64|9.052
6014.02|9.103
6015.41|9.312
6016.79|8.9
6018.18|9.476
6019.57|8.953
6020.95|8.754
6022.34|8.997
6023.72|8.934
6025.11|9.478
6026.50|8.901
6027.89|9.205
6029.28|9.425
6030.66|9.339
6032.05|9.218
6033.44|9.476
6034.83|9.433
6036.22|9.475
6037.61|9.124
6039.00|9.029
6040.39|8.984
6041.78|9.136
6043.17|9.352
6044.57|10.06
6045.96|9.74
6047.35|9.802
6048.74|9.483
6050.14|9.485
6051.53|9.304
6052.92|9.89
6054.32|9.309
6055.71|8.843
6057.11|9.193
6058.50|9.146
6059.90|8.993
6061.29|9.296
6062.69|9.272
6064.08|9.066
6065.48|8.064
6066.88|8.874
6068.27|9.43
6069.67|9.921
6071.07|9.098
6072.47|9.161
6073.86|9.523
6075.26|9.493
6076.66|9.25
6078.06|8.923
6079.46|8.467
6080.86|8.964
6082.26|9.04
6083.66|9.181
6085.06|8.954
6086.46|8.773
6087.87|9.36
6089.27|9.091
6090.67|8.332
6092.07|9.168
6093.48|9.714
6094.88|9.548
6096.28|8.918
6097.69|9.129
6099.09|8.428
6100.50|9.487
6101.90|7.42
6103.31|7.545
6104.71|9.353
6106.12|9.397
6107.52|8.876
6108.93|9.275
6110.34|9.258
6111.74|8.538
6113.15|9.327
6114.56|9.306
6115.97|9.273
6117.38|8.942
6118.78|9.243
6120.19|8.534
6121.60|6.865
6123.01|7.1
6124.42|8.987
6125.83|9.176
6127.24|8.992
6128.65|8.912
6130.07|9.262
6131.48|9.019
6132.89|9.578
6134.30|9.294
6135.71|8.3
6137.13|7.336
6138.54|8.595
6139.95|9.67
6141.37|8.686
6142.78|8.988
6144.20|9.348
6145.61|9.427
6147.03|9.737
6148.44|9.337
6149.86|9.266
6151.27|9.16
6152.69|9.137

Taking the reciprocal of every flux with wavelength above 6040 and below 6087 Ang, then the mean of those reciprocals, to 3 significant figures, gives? 0.109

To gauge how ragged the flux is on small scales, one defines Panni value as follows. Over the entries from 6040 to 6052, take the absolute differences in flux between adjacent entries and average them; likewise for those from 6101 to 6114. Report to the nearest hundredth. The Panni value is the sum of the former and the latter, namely 0.80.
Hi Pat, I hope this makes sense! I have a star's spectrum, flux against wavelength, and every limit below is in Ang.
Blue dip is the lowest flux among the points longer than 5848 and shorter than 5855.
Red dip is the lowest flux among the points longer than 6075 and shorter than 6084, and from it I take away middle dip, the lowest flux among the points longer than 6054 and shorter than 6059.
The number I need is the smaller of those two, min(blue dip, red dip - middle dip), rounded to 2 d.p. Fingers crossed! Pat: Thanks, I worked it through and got -0.38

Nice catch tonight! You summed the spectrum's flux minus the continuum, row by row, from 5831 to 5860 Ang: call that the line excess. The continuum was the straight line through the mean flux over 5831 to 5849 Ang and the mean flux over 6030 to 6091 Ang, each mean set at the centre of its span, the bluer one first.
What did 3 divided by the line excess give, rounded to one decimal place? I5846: -0.6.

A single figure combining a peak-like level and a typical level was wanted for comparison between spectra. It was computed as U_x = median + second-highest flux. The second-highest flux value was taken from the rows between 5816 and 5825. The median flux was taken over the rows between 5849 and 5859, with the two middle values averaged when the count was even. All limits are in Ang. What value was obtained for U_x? 18.3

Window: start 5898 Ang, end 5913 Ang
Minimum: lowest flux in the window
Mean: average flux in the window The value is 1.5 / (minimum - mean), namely -2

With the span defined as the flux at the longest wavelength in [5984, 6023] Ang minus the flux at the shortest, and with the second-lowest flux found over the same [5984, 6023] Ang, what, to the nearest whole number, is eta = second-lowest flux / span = 36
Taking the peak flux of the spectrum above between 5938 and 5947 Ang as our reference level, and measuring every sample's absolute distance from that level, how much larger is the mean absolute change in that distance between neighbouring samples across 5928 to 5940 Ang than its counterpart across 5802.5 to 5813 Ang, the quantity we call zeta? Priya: 0.04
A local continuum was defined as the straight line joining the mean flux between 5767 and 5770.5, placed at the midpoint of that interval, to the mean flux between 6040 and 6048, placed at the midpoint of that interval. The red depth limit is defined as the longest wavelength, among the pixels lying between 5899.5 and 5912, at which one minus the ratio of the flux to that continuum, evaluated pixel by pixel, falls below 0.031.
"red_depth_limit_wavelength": 5911.06 Ang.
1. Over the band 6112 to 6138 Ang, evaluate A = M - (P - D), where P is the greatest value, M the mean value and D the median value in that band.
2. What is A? 8.17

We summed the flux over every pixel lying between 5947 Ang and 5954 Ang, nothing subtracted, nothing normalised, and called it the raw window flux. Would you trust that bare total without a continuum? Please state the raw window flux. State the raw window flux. 47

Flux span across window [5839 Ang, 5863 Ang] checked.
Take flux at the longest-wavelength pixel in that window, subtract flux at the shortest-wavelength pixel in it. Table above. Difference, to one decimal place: -1.0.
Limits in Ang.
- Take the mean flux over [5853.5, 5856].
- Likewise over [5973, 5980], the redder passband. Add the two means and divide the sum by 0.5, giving 36.0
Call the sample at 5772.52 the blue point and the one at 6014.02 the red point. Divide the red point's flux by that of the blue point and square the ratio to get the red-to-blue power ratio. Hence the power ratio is 1.01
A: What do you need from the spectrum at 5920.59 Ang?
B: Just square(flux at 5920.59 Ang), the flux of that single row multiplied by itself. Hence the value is 82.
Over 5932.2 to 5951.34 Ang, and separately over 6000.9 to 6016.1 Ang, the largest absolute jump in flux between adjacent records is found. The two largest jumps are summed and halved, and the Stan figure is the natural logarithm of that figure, -0.09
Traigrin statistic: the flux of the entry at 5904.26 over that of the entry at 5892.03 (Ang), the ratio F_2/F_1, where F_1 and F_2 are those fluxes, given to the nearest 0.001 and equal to 1.457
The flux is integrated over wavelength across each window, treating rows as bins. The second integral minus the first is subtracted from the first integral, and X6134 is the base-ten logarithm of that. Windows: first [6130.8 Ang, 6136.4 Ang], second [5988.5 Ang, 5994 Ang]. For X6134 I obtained 1.70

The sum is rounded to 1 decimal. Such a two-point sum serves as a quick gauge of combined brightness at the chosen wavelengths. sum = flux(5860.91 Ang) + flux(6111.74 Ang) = 17.7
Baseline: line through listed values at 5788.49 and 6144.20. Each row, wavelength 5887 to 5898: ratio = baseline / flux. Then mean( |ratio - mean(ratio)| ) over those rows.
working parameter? 0.46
